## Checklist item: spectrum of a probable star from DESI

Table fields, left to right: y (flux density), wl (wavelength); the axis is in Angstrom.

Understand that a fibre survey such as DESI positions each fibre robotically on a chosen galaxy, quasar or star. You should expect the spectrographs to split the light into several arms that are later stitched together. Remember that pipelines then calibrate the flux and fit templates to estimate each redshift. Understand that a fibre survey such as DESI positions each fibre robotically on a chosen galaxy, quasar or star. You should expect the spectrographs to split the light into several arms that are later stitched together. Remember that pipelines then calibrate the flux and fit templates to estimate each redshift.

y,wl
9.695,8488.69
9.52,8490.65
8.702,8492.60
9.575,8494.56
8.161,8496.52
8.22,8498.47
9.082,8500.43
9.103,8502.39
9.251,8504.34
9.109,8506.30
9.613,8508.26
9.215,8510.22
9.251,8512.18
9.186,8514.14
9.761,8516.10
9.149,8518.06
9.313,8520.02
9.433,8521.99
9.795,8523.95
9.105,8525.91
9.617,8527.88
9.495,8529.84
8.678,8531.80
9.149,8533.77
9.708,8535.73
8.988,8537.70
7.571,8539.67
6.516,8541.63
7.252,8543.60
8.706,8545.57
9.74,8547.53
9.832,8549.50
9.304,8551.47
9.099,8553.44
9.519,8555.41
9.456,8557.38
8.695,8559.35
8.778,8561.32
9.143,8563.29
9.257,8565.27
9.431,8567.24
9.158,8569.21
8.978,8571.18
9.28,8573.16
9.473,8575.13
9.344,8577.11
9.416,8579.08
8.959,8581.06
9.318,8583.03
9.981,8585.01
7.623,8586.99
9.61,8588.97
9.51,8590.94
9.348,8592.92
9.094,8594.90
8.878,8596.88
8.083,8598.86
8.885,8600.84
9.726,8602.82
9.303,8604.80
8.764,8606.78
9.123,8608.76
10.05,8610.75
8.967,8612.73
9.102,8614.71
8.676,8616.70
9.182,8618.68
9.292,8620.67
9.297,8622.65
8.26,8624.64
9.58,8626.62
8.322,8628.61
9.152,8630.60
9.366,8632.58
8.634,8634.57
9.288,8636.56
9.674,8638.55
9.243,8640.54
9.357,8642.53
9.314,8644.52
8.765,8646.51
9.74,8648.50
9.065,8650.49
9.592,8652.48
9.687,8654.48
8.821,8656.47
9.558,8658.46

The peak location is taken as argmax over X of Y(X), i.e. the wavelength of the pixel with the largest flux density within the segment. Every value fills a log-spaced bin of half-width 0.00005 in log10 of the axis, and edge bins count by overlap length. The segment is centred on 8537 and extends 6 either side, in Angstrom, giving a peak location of 8535.73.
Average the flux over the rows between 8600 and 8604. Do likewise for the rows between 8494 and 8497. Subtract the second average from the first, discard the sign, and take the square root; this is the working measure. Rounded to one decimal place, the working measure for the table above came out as 0.7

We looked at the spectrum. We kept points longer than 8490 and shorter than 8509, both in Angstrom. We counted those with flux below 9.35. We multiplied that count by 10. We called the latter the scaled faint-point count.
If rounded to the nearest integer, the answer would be 70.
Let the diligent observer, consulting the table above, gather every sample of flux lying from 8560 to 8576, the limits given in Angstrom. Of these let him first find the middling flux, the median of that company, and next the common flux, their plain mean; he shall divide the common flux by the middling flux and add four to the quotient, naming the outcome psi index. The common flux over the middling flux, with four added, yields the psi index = 5.00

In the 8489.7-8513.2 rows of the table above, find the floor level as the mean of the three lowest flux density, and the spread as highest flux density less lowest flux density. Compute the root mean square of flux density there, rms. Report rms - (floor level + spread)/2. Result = 4.17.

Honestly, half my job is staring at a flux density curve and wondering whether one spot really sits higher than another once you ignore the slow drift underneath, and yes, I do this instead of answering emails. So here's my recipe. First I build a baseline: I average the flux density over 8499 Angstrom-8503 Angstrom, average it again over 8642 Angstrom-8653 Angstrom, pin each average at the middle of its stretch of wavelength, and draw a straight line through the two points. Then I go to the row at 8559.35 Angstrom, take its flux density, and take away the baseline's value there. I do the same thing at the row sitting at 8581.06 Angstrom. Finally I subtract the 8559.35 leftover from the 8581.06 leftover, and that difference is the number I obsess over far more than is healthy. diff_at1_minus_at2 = 0.2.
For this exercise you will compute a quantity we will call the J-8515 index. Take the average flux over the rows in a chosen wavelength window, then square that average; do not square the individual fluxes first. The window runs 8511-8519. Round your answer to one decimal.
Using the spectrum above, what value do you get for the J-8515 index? 87.2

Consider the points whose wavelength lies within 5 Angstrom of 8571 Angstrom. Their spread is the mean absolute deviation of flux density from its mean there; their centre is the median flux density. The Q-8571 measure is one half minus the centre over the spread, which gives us -59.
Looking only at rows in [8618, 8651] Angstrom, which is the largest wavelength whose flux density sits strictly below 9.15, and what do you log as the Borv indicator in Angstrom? 8650.49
